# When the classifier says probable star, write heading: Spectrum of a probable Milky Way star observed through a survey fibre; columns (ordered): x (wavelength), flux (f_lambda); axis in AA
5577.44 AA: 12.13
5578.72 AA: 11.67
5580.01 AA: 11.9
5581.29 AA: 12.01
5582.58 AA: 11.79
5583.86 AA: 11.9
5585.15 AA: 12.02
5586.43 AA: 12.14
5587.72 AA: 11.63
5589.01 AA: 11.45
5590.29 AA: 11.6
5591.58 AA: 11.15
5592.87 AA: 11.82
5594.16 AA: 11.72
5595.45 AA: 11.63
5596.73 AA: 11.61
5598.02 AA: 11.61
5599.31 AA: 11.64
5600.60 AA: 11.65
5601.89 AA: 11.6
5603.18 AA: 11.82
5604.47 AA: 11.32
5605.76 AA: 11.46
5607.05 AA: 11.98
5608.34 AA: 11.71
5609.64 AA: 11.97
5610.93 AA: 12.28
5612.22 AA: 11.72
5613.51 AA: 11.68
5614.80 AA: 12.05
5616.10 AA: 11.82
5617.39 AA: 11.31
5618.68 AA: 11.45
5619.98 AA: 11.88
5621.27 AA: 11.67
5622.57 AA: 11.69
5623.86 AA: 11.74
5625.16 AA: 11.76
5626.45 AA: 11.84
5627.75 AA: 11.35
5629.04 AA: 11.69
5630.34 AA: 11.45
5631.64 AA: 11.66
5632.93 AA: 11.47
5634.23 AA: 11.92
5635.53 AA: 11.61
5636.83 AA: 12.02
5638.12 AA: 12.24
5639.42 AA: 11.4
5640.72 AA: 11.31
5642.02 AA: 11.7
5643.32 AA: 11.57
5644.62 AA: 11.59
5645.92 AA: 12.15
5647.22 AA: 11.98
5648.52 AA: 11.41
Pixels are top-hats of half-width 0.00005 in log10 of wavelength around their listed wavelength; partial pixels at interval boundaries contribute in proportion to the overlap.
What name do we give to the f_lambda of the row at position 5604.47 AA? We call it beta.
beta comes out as 11.32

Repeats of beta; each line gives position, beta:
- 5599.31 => 11.64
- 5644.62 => 11.59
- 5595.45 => 11.63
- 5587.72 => 11.63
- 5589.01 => 11.45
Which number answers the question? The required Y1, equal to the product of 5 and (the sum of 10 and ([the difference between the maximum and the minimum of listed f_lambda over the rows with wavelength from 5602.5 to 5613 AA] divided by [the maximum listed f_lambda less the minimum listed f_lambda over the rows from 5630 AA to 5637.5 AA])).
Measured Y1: 58.4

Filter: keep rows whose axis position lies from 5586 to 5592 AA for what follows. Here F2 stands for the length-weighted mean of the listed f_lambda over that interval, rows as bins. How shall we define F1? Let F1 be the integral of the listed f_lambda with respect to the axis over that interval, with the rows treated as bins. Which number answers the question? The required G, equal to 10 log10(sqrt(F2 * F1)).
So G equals 14.5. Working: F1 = 70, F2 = 11.6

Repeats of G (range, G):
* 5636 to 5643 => 14.9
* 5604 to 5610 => 14.6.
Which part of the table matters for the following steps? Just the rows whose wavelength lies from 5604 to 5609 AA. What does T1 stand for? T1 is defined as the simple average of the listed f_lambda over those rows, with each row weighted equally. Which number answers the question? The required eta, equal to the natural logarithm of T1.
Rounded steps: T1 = 11.6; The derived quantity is 2.45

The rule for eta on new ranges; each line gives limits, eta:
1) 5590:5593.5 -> 2.44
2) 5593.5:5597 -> 2.46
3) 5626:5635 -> 2.45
